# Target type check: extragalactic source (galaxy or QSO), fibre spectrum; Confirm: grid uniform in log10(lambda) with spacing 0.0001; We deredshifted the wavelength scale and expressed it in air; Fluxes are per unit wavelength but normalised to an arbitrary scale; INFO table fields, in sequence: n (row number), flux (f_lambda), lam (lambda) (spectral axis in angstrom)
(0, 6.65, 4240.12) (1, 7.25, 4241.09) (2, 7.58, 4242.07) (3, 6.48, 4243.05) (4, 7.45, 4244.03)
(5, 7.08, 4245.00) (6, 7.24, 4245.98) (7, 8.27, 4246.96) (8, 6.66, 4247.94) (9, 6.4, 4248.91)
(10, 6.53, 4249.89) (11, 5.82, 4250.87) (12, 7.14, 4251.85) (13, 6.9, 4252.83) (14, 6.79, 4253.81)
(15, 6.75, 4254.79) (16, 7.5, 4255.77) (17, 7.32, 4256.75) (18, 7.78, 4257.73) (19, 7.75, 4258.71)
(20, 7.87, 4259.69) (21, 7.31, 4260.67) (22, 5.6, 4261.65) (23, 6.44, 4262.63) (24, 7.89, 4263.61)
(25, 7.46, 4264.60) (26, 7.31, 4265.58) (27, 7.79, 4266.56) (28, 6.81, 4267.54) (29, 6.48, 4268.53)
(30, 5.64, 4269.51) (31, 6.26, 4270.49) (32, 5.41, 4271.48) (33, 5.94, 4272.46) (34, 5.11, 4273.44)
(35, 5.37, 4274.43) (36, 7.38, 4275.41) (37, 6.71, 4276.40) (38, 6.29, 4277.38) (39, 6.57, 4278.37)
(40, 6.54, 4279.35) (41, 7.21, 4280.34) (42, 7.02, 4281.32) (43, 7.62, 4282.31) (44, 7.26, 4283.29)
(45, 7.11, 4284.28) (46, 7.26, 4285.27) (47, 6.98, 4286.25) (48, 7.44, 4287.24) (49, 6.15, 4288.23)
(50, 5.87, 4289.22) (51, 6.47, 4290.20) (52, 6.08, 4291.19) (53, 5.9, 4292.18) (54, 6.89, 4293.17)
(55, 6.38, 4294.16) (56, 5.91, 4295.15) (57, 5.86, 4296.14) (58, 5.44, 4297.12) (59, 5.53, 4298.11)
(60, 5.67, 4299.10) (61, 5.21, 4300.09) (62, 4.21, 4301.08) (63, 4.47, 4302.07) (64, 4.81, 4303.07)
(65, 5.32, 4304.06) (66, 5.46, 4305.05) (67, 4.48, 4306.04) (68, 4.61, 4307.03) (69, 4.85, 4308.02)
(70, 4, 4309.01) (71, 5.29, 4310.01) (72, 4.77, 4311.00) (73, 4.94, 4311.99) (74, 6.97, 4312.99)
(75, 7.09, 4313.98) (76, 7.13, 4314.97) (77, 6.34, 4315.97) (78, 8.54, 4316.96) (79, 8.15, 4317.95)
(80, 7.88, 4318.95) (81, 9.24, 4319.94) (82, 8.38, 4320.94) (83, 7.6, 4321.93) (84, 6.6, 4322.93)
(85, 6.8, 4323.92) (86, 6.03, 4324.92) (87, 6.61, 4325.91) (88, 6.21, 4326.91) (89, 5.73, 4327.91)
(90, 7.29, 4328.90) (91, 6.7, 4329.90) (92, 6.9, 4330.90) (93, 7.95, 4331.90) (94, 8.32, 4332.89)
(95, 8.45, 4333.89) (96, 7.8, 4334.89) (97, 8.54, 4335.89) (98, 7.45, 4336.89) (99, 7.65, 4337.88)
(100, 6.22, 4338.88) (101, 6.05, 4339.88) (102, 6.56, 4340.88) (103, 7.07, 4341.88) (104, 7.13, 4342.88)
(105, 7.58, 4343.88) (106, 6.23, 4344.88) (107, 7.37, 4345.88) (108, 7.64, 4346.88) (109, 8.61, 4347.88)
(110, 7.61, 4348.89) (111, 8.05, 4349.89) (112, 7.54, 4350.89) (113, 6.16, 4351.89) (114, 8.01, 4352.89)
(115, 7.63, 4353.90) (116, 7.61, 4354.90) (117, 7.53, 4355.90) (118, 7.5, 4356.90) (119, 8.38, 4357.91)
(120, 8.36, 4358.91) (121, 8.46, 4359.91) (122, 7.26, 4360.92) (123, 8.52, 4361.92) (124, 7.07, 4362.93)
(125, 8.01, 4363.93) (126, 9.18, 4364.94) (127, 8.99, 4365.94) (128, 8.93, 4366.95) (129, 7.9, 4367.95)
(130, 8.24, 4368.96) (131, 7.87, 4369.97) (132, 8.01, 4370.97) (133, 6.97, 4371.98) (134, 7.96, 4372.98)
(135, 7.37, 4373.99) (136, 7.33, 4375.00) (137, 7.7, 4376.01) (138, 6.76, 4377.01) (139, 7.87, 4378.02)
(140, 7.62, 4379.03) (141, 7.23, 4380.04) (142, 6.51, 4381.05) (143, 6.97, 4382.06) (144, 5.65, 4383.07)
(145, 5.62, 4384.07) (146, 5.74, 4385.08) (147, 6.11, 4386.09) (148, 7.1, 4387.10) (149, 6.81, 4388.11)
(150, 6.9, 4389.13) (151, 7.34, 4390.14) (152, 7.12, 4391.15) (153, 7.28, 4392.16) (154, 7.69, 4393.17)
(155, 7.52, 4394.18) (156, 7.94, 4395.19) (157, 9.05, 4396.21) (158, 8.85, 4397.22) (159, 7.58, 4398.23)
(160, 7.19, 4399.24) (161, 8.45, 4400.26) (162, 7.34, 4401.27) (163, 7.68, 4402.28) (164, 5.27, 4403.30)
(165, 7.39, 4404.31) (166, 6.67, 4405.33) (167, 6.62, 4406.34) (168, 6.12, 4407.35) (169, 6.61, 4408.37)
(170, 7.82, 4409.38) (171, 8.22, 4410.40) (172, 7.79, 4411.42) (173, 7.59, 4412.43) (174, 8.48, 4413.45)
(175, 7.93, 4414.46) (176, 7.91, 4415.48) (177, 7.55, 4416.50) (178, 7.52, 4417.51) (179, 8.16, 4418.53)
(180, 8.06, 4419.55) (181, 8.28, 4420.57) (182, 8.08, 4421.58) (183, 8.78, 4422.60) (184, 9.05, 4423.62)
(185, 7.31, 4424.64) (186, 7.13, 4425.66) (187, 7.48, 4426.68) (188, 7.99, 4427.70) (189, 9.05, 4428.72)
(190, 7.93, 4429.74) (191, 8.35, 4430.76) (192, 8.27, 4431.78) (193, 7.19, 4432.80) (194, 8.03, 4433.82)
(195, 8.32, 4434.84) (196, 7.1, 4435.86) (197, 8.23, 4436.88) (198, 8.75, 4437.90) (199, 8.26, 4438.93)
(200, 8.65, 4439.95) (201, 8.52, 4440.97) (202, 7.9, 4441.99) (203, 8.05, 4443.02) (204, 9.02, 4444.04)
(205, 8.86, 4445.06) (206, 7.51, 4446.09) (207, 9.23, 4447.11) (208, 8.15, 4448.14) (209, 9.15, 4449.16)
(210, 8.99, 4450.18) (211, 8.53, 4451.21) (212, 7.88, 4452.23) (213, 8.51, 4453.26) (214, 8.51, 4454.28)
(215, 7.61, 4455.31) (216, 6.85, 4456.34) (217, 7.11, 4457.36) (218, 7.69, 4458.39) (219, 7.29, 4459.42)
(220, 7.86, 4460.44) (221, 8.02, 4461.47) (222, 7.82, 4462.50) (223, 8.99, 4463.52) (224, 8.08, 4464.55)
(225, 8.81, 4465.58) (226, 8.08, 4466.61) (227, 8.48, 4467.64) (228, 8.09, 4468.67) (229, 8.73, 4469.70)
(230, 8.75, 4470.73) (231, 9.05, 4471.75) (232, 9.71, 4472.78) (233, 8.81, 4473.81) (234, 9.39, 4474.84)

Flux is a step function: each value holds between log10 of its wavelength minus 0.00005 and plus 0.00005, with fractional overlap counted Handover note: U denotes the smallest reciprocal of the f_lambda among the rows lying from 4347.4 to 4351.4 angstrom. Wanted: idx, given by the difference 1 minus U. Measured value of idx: 0.884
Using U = 0.116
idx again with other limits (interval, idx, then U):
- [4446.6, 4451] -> 0.892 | 0.108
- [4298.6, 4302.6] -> 0.824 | 0.176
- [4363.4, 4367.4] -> 0.891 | 0.109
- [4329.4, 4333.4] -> 0.880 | 0.120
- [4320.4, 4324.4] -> 0.881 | 0.119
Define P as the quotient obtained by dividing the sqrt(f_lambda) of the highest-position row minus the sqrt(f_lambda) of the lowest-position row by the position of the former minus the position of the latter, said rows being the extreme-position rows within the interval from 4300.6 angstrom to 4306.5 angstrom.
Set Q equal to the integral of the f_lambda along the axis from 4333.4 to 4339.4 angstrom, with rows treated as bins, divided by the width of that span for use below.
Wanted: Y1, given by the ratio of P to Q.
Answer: 0.0017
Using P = 0.013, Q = 7.7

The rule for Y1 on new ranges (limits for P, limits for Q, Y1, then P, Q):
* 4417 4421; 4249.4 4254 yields 0.0067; 0.044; 6.6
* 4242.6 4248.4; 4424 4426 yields 0.0010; 0.007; 7.3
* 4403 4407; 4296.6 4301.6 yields 0.0175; 0.091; 5.2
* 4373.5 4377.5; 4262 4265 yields -0.0053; -0.038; 7.2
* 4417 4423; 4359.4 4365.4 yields 0.0054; 0.043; 8.1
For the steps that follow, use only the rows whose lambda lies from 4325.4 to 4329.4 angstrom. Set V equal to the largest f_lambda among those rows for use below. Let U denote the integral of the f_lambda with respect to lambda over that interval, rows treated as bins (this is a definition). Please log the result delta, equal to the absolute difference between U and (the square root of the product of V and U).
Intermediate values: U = 26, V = 7.29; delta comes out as 12.1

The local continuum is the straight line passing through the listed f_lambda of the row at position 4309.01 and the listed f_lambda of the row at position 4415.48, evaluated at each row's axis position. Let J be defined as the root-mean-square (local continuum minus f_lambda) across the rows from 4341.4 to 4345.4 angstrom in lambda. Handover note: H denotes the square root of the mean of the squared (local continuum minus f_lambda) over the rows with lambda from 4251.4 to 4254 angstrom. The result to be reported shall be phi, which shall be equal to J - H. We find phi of -3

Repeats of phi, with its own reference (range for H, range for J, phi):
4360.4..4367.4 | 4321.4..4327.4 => 0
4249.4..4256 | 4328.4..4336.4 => -2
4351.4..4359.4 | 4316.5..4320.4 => 2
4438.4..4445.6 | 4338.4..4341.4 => 1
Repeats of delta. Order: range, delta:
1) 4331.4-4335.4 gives 15.9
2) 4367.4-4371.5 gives 16.4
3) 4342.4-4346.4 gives 13.7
